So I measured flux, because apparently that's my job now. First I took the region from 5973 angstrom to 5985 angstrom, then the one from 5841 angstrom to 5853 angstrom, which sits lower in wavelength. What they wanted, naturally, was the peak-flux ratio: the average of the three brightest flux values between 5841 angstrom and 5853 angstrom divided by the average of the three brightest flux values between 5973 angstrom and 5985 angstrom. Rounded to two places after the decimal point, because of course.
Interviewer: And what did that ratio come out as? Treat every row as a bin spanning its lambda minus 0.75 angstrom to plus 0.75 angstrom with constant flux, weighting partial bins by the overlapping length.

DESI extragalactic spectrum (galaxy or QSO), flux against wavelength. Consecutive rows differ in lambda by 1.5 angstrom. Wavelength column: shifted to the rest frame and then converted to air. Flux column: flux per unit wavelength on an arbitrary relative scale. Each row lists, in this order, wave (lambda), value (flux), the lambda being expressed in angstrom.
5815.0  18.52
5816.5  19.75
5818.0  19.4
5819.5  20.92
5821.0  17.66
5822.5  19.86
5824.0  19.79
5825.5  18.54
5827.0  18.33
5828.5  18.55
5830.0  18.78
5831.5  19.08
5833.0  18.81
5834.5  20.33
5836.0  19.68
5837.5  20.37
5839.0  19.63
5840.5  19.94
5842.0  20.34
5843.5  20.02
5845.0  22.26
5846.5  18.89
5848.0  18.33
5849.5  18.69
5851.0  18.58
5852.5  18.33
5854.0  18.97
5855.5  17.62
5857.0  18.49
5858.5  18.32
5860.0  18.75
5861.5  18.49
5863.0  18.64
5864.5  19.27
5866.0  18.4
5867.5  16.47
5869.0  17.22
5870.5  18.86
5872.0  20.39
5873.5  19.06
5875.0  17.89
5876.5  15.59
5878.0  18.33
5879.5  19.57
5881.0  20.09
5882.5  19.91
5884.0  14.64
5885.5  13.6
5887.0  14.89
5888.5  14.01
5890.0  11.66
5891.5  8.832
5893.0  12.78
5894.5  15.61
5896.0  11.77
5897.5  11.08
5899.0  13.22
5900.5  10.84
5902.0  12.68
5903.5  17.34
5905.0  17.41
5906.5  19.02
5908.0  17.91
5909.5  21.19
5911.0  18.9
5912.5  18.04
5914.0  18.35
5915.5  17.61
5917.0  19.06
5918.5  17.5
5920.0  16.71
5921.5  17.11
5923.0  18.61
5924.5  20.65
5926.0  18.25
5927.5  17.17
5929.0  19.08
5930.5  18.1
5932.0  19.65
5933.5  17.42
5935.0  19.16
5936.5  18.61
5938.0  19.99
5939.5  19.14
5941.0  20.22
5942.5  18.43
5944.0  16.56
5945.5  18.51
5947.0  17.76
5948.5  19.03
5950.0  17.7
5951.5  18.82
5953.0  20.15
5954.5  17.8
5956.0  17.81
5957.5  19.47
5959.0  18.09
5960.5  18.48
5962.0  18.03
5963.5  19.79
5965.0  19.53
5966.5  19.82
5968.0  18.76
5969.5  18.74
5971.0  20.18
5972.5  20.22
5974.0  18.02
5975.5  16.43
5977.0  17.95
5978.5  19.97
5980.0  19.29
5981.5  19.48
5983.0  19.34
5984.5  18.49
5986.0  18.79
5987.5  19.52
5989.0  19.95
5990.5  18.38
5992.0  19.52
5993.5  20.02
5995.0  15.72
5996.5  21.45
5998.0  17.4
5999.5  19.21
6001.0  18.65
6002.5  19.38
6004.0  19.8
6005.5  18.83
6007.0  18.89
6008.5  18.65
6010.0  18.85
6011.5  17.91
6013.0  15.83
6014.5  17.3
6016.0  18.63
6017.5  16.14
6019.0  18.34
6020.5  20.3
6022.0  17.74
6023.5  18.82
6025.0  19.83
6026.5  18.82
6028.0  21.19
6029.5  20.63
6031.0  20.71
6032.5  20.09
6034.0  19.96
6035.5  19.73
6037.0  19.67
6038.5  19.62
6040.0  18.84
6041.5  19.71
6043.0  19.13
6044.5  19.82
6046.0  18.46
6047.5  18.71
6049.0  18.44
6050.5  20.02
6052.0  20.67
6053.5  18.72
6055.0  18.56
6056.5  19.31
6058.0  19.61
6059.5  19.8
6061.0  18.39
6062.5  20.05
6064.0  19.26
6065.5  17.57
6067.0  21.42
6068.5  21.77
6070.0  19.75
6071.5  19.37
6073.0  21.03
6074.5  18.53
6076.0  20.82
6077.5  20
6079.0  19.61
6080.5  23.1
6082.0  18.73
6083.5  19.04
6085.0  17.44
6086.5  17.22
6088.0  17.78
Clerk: 1.07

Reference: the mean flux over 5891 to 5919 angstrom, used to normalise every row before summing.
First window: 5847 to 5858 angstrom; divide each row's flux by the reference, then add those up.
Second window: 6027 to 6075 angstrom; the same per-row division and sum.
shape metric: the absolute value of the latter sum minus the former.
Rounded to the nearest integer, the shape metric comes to 32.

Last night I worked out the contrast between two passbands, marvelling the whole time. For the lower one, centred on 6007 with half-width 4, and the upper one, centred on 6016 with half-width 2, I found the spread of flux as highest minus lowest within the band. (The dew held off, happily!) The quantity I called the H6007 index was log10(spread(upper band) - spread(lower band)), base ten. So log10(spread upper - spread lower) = 0.1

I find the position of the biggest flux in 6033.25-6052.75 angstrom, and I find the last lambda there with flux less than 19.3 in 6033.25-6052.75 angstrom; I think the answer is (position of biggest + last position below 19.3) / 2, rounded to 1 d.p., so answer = 6050.5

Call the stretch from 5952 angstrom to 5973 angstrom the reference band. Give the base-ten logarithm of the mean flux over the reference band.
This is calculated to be 1.28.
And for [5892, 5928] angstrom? 1.22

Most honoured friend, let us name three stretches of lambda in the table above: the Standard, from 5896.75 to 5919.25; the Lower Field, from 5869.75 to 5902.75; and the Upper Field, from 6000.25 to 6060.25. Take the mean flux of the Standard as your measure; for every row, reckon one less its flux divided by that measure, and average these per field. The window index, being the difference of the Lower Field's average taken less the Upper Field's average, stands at 0.23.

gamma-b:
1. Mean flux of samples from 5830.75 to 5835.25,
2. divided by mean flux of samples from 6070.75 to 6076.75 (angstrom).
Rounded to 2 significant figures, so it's 0.97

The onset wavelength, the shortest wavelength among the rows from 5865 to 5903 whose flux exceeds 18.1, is 5866.0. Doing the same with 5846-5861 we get 5846.5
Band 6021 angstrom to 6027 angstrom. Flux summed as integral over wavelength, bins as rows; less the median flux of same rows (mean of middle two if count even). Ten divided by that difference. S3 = 0.11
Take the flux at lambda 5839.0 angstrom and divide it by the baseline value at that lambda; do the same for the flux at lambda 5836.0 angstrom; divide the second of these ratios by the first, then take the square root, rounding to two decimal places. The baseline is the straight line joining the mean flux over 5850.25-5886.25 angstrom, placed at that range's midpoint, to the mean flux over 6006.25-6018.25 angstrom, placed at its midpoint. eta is 1.00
